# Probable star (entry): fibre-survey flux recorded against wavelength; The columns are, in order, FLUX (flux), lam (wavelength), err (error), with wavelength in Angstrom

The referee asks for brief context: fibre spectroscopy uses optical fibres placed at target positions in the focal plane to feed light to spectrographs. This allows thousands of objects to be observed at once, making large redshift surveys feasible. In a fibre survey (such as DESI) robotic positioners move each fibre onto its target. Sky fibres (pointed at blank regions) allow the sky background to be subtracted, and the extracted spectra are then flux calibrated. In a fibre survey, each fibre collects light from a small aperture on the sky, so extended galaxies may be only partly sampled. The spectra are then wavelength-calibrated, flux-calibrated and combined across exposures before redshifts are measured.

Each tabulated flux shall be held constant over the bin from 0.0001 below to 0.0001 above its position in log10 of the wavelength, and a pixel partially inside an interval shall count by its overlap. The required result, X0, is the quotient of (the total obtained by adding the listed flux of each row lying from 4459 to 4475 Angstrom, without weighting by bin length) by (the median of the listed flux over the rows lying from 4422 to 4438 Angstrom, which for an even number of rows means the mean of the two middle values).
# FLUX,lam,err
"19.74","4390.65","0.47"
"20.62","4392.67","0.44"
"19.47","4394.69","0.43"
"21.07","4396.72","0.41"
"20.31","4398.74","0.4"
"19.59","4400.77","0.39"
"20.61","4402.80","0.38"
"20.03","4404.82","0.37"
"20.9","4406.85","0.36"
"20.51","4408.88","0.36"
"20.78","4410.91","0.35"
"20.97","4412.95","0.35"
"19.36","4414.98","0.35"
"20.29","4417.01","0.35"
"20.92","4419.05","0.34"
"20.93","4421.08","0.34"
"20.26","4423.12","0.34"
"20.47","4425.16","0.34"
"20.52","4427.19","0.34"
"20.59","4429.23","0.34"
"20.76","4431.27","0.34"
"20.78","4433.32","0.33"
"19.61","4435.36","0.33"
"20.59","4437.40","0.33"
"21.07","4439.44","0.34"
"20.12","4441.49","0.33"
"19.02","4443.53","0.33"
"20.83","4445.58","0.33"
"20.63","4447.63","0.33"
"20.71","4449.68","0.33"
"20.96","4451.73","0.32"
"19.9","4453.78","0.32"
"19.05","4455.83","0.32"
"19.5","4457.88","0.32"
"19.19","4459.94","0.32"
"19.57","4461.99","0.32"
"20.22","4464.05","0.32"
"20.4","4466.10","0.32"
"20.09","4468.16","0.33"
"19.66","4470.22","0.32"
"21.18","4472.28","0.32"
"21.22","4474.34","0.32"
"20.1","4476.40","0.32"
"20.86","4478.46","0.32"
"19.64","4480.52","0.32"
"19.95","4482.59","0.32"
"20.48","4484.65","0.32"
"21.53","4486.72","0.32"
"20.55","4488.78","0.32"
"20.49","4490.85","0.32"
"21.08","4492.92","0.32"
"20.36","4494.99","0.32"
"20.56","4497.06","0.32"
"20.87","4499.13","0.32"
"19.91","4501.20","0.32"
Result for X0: 7.86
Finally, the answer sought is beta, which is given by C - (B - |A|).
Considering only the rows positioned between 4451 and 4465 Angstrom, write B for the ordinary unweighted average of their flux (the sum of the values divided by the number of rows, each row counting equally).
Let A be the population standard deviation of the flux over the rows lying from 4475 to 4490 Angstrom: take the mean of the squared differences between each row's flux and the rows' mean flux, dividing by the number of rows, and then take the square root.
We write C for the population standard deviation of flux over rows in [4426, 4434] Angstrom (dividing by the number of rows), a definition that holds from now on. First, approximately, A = 0.58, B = 19.8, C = 0.1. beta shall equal -19.1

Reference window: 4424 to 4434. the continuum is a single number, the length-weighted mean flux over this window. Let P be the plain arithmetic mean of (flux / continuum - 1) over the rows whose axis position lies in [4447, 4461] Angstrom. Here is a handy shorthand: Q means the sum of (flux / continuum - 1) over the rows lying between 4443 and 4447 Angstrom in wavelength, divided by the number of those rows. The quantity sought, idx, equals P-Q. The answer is 0.003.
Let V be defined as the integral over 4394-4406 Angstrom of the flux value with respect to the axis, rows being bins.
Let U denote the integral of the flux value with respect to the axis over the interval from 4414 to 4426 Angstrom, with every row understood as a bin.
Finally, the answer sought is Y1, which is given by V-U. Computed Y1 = -2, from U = 244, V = 243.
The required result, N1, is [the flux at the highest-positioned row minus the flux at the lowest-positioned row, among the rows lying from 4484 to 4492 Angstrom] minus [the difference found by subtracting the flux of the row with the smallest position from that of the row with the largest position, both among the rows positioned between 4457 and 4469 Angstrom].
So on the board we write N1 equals -0.6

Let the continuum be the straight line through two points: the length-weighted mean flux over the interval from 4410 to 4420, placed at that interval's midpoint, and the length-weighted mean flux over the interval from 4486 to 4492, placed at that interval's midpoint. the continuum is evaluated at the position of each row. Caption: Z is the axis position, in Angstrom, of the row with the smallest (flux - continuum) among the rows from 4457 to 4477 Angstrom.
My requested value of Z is 4459.94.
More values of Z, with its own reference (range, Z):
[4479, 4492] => 4480.52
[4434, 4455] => 4443.53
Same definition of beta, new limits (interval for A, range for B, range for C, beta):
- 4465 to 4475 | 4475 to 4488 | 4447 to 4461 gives -19.1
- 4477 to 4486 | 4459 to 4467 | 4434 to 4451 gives -18.7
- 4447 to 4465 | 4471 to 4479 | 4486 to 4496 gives -19.7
